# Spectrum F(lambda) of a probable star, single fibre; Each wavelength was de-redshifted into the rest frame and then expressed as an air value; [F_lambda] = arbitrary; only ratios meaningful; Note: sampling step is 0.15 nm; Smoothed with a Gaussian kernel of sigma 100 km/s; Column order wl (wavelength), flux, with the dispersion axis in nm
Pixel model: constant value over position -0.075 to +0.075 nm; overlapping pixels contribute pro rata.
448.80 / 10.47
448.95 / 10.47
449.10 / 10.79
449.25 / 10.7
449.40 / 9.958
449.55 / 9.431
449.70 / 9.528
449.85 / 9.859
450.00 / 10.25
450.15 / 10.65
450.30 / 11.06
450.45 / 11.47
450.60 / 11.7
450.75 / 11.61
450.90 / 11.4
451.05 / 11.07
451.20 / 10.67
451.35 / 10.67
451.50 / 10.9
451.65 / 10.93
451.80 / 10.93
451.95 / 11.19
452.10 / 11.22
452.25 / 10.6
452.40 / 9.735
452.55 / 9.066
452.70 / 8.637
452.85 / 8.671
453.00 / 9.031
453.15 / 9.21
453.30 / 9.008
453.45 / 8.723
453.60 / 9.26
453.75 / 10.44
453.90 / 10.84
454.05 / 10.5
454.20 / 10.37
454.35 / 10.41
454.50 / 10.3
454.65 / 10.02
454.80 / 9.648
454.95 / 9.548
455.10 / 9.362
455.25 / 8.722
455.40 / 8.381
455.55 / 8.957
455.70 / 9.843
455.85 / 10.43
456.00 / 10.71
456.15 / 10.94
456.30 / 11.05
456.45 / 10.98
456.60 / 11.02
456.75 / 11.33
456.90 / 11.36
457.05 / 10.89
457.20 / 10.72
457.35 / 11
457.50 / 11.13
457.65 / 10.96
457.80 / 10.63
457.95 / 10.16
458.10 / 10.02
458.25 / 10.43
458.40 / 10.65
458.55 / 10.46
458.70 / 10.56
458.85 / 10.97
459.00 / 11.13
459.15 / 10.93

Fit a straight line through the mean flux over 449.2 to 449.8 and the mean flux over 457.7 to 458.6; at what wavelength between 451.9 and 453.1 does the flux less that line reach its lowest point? 452.70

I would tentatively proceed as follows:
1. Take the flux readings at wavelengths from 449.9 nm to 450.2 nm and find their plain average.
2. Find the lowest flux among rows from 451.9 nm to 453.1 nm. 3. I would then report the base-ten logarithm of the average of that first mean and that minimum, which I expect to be 0.98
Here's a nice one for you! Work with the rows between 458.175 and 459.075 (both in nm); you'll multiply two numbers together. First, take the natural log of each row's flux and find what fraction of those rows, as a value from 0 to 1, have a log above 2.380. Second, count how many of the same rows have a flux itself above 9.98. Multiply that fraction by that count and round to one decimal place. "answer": 2.0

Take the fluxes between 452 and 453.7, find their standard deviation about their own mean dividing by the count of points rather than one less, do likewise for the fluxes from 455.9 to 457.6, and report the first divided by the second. 4.0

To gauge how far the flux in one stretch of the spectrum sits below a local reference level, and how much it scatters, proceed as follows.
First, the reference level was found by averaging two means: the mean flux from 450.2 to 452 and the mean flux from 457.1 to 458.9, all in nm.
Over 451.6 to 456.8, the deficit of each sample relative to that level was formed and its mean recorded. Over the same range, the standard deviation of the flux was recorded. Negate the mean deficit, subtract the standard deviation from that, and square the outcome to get 3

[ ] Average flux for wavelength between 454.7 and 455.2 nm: 9.5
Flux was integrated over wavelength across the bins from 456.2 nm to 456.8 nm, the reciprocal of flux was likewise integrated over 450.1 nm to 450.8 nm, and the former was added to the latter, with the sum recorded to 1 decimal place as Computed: 6.7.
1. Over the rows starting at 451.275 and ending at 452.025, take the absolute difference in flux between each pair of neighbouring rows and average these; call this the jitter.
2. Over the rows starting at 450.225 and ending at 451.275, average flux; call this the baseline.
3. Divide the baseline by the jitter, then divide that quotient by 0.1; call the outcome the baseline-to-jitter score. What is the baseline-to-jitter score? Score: 868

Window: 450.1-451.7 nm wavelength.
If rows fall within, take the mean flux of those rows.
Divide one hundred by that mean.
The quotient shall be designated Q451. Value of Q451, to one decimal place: 9.0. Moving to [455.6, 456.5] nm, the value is 9.4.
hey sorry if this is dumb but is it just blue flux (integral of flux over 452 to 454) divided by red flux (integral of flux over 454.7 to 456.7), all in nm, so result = 0.96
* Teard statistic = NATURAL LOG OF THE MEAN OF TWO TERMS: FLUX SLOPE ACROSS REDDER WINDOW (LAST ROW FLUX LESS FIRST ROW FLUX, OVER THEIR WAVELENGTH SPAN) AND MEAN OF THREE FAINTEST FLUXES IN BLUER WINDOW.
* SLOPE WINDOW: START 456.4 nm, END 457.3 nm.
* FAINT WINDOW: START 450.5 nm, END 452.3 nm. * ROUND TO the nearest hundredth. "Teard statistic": 1.64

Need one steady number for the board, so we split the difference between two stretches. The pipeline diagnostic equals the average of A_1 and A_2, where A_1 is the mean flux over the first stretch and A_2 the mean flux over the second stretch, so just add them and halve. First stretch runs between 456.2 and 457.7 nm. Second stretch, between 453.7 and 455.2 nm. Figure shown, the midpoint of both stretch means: 10.6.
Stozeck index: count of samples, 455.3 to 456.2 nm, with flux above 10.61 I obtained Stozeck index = 2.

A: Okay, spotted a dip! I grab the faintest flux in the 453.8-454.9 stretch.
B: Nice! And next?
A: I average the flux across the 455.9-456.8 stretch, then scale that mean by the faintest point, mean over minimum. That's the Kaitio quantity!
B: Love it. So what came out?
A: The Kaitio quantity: 1.14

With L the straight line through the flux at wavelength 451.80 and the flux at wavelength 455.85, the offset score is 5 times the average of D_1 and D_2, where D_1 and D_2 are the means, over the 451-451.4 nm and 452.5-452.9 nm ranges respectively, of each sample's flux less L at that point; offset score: -5.6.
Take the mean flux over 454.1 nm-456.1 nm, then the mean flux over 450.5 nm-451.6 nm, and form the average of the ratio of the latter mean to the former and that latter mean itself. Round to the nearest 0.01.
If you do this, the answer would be 6.14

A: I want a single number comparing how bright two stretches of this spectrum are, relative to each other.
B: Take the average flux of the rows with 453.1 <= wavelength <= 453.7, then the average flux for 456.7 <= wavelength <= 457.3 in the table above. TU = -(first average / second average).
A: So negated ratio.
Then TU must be -0.82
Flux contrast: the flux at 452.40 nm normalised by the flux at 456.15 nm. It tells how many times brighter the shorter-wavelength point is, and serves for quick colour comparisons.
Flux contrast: 0.89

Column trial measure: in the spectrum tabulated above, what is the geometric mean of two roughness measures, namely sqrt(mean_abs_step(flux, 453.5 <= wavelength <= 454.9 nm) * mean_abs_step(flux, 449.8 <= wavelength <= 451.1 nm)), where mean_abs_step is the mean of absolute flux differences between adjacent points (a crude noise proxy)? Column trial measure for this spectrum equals 0.33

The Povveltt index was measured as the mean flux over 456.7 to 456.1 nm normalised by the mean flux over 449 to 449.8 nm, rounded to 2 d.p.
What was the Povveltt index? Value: 1.09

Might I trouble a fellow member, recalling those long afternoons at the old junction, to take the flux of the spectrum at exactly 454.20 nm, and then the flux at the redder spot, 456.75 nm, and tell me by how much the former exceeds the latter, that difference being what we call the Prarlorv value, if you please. -1.0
